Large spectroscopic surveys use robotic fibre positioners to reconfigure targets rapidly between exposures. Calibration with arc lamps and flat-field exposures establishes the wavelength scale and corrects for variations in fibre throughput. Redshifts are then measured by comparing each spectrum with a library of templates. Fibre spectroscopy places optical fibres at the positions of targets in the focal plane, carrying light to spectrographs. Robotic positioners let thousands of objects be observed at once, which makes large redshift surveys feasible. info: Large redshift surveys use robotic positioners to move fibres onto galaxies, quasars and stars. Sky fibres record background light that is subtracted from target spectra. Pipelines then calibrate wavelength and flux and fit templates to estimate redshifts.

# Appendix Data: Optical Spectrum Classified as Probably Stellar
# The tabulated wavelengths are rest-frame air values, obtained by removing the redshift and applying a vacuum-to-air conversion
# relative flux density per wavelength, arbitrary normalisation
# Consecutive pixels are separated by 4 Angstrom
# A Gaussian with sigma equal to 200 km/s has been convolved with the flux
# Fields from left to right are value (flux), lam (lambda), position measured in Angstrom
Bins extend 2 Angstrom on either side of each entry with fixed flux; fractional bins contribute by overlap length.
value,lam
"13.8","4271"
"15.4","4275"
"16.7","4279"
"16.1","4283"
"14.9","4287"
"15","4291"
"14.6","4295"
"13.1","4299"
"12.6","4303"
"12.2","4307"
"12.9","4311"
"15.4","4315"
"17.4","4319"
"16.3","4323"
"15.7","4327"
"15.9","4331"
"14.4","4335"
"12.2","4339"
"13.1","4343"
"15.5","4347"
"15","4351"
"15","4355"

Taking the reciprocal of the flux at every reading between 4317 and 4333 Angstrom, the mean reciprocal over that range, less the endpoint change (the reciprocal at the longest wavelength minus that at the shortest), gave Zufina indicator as 0.056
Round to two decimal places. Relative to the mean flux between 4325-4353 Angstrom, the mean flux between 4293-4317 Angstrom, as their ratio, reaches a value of 0.93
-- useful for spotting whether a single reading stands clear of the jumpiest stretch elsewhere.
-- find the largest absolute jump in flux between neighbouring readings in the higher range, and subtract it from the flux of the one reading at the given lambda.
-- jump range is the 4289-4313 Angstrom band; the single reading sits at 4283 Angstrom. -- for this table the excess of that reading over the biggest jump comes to 14.6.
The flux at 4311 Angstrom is 12.9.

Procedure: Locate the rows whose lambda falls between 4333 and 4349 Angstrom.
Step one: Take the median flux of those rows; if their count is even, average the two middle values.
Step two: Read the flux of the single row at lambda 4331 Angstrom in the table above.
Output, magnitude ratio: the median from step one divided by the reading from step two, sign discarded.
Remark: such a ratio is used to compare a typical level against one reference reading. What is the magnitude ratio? 0.86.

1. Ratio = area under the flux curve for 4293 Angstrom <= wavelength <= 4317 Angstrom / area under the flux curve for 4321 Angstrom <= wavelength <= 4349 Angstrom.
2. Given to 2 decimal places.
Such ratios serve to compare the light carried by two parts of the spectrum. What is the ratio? 0.78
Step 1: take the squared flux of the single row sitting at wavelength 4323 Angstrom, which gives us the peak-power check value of 266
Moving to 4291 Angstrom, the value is 225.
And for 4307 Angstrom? 149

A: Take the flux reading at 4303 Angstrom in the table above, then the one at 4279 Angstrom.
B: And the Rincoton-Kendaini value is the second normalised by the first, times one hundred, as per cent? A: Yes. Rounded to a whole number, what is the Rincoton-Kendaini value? 133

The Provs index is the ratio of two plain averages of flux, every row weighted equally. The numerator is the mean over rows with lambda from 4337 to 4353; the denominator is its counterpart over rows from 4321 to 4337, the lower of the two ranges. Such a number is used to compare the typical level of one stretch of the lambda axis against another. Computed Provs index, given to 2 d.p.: 0.90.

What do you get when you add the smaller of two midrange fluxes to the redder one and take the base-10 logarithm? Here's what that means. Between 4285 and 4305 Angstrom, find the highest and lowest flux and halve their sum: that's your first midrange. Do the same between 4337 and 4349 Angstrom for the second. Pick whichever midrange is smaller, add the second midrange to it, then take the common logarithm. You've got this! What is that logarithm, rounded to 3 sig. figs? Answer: 1.44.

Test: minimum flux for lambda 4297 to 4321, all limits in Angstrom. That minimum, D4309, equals 12.2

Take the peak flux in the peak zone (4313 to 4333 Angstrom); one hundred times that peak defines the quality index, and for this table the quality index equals 1740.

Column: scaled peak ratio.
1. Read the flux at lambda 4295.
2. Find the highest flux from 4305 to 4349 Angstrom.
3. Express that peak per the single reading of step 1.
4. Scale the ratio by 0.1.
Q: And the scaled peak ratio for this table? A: 0.119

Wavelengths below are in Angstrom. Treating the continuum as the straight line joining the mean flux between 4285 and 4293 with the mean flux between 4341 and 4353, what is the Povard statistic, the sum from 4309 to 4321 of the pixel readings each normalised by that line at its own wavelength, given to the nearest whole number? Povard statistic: 3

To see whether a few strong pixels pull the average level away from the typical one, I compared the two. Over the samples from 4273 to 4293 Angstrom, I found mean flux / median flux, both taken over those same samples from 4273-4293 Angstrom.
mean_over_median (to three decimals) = 1.014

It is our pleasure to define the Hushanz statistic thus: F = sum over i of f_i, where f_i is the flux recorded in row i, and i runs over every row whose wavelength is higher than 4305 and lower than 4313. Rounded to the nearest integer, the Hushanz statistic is 25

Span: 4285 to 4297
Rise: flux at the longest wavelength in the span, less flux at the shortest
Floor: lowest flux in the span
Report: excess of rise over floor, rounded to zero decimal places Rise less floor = -15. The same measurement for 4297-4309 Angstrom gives -13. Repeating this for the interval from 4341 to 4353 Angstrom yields -11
